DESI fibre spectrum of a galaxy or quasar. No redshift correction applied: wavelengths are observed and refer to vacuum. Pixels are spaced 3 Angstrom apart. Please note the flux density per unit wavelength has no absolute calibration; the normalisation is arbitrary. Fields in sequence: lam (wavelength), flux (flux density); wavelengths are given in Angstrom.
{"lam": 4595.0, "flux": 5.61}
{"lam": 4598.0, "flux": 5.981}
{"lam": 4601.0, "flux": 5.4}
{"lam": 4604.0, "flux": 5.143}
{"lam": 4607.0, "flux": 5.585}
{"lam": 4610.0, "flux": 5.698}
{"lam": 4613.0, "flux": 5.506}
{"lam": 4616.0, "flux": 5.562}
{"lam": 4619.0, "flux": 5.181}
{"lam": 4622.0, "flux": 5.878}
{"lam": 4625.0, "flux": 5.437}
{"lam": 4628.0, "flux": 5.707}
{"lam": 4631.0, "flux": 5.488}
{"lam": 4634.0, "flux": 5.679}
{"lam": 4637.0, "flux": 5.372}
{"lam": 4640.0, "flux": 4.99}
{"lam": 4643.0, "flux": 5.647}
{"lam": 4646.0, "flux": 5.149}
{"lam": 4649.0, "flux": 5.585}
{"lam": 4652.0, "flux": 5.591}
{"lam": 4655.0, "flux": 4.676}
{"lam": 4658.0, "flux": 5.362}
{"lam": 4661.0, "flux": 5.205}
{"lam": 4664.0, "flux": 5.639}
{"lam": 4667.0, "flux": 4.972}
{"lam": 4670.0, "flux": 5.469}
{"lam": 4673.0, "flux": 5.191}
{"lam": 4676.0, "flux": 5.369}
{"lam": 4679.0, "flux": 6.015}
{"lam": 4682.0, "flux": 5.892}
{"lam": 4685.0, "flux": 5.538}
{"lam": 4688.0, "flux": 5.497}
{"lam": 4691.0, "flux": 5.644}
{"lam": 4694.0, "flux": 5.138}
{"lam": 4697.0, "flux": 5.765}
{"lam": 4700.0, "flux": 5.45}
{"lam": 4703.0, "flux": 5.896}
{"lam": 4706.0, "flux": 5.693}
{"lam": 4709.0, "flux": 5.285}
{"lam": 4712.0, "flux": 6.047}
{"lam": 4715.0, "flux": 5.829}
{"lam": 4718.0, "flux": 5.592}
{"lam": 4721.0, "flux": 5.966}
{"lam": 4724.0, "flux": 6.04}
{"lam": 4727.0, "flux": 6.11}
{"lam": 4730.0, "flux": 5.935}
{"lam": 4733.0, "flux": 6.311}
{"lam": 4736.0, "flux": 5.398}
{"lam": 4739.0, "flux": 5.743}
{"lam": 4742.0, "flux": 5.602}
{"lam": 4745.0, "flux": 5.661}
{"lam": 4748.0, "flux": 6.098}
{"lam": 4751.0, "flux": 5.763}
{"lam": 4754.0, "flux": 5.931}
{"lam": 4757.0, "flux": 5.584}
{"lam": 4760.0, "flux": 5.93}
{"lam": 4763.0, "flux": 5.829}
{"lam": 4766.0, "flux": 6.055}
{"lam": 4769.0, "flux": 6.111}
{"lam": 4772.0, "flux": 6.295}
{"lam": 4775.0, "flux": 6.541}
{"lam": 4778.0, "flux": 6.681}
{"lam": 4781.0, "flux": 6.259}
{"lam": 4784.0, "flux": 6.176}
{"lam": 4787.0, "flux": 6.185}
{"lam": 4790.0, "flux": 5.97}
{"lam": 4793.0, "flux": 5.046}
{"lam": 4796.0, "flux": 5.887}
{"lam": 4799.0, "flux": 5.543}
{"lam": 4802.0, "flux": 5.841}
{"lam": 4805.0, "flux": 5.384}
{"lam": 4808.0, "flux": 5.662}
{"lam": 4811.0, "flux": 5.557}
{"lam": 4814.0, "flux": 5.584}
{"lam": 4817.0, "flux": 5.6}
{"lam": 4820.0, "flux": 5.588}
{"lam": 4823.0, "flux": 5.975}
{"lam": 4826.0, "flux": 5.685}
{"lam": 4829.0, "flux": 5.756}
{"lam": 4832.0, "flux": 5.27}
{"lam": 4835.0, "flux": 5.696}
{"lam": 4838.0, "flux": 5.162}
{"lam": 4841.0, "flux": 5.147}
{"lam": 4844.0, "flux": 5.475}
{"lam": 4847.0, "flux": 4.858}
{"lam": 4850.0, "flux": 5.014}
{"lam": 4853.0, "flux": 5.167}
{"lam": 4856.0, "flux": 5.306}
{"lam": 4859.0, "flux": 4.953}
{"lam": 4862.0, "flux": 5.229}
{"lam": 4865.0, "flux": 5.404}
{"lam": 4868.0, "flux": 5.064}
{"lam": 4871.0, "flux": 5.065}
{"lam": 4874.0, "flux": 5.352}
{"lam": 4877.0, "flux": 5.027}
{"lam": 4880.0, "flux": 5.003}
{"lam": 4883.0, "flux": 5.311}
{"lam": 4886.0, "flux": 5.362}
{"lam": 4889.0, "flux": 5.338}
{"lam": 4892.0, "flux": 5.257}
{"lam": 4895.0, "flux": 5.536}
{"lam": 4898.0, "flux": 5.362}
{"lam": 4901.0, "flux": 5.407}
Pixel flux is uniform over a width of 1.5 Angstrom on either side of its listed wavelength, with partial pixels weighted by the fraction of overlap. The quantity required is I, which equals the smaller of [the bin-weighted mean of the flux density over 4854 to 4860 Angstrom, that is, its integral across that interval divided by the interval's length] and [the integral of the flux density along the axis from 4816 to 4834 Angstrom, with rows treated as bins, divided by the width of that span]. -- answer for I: 5.15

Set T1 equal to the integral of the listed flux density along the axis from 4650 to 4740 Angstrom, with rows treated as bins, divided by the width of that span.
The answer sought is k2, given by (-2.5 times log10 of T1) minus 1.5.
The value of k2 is -3.37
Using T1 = 5.61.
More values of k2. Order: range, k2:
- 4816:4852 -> -3.34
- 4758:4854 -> -3.39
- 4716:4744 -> -3.42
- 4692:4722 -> -3.38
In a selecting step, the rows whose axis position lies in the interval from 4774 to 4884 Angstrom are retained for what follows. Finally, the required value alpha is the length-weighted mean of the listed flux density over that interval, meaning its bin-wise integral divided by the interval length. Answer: 5.52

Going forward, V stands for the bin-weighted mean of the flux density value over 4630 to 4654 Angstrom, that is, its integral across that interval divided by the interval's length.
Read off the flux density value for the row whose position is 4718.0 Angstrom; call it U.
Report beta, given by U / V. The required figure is 1.03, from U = 5.592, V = 5.42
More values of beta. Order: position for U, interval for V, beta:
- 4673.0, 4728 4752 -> 0.89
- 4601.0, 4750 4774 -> 0.91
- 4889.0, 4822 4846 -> 0.97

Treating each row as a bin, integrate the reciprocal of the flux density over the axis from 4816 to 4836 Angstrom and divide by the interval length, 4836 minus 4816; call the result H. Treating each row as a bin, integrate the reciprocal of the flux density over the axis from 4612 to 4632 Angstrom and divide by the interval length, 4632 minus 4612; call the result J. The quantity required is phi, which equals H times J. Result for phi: 0.0320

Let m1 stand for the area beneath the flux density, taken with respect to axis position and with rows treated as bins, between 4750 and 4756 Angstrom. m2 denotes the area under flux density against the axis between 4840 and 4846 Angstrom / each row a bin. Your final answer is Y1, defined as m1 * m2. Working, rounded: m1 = 35.0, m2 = 31.7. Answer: 1110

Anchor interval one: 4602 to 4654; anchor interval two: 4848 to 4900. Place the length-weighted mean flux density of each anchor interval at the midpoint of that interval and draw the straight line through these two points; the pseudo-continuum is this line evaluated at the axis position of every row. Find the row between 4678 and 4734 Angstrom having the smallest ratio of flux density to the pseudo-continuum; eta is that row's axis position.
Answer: 4694.0 Angstrom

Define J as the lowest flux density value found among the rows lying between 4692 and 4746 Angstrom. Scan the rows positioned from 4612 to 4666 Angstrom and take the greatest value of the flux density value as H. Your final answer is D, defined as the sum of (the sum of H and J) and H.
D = 16.89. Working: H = 5.878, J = 5.138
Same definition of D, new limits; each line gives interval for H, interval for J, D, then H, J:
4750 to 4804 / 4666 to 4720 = 18.33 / 6.681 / 4.972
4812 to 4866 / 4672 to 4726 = 17.09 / 5.975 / 5.138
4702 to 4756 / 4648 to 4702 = 17.30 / 6.311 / 4.676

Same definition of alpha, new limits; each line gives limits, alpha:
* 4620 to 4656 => 5.44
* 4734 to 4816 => 5.86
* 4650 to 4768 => 5.66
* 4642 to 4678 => 5.33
